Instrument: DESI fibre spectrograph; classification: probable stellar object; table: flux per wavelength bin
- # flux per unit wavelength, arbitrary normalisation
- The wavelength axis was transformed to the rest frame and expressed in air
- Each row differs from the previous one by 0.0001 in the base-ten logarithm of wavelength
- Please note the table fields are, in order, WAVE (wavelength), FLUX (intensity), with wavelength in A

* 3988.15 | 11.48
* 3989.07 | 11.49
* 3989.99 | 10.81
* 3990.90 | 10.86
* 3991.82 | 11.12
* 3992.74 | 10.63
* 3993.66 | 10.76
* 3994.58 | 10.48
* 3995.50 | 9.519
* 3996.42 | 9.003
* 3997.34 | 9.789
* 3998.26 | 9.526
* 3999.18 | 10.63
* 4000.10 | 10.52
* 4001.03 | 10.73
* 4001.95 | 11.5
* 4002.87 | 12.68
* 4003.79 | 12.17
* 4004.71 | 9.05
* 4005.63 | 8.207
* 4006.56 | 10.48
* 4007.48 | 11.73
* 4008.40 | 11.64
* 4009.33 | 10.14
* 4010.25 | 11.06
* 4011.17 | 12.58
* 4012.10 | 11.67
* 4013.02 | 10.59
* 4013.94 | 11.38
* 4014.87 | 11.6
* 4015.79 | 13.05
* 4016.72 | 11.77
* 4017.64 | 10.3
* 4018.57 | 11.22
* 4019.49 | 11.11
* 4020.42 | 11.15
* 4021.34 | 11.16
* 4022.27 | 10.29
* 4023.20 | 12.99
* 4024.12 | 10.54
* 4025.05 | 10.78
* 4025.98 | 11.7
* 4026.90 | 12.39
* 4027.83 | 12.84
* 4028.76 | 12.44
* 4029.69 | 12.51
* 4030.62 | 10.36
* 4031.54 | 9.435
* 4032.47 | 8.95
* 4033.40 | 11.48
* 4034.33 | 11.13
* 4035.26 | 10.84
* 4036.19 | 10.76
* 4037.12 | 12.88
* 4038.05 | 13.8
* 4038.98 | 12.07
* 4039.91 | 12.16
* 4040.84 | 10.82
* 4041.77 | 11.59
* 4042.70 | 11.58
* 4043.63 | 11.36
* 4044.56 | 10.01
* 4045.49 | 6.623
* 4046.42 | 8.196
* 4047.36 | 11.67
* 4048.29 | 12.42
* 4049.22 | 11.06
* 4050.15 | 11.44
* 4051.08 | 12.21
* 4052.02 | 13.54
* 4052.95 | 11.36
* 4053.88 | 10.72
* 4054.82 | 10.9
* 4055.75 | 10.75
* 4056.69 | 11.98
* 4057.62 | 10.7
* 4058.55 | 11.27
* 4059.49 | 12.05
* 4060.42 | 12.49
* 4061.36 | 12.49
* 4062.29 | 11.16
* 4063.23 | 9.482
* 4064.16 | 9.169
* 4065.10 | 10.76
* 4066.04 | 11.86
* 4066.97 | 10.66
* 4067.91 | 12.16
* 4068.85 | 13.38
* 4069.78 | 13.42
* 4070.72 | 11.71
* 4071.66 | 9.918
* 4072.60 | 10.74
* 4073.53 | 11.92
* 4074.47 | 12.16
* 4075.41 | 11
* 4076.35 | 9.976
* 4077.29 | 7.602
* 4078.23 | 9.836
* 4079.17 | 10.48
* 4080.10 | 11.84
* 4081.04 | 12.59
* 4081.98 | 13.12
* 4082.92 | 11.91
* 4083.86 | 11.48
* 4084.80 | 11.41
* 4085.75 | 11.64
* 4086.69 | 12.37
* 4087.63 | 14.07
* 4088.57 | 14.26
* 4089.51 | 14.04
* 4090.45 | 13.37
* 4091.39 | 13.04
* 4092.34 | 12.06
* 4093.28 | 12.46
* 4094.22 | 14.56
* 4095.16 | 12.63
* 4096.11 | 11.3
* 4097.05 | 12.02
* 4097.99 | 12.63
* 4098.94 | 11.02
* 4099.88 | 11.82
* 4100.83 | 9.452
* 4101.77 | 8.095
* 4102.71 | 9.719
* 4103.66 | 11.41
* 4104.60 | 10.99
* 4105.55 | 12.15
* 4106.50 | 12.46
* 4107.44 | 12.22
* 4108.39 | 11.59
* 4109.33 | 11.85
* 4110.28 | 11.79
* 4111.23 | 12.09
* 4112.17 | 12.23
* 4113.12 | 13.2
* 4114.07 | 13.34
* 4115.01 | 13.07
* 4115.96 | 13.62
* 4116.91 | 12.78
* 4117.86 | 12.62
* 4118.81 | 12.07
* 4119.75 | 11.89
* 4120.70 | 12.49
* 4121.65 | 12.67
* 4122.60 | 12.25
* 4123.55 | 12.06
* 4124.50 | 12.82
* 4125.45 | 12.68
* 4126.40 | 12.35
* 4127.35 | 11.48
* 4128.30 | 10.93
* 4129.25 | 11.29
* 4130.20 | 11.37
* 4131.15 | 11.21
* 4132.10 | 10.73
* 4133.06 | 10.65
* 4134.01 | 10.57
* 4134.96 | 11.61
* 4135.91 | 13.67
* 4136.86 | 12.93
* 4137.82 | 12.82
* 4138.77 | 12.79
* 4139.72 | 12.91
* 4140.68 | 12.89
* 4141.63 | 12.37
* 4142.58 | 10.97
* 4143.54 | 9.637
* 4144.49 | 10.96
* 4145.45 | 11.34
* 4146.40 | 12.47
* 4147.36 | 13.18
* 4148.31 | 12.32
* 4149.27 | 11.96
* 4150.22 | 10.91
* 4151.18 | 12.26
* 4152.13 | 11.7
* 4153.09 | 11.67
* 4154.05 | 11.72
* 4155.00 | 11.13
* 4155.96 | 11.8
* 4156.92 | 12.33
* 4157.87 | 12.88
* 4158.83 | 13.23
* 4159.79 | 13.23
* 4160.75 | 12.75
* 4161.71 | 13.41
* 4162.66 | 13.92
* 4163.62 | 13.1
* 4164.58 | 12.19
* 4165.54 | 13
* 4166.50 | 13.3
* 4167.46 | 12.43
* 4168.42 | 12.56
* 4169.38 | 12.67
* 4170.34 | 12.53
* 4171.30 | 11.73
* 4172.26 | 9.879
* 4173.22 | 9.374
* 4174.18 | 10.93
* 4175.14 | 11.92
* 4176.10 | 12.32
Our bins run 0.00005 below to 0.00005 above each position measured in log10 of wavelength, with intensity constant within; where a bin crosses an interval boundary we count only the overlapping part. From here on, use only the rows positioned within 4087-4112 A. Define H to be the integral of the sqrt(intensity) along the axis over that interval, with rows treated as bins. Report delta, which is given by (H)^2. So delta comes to 7504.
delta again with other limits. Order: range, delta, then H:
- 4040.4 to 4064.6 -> 6442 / 80.3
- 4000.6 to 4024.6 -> 6429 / 80.2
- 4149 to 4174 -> 7616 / 87.3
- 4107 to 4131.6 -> 7397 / 86.0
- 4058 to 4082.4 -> 6688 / 81.8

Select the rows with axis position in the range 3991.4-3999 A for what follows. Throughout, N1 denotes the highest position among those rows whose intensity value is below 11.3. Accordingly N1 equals 3998.26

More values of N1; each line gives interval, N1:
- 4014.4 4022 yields 4021.34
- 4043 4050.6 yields 4049.22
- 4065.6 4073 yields 4072.60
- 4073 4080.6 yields 4079.17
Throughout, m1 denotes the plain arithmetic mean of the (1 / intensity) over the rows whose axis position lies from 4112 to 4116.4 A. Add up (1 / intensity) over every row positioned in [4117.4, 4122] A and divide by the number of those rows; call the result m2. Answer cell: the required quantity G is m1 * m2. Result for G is 0.0062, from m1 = 0.076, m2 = 0.081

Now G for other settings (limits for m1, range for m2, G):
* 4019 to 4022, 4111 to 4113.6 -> 0.0072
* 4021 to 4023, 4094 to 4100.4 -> 0.0077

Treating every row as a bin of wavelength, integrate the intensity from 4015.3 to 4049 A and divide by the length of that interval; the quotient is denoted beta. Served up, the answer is 11.2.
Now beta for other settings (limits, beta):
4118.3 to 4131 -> 12.0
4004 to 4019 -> 11.0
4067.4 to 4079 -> 11.1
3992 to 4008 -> 10.5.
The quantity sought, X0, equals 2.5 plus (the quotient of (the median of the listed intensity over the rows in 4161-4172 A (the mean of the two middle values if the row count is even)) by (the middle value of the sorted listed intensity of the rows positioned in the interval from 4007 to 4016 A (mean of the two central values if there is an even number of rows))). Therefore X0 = 3.59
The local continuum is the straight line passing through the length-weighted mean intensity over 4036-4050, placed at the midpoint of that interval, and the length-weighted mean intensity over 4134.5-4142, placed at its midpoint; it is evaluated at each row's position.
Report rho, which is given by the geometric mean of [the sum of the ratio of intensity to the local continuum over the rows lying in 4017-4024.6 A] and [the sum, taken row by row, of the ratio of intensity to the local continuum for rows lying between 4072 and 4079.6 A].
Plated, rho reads 7.68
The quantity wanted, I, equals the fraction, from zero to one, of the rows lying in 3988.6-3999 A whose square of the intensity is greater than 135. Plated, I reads 0.00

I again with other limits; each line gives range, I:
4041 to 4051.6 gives 0.27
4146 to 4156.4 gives 0.82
